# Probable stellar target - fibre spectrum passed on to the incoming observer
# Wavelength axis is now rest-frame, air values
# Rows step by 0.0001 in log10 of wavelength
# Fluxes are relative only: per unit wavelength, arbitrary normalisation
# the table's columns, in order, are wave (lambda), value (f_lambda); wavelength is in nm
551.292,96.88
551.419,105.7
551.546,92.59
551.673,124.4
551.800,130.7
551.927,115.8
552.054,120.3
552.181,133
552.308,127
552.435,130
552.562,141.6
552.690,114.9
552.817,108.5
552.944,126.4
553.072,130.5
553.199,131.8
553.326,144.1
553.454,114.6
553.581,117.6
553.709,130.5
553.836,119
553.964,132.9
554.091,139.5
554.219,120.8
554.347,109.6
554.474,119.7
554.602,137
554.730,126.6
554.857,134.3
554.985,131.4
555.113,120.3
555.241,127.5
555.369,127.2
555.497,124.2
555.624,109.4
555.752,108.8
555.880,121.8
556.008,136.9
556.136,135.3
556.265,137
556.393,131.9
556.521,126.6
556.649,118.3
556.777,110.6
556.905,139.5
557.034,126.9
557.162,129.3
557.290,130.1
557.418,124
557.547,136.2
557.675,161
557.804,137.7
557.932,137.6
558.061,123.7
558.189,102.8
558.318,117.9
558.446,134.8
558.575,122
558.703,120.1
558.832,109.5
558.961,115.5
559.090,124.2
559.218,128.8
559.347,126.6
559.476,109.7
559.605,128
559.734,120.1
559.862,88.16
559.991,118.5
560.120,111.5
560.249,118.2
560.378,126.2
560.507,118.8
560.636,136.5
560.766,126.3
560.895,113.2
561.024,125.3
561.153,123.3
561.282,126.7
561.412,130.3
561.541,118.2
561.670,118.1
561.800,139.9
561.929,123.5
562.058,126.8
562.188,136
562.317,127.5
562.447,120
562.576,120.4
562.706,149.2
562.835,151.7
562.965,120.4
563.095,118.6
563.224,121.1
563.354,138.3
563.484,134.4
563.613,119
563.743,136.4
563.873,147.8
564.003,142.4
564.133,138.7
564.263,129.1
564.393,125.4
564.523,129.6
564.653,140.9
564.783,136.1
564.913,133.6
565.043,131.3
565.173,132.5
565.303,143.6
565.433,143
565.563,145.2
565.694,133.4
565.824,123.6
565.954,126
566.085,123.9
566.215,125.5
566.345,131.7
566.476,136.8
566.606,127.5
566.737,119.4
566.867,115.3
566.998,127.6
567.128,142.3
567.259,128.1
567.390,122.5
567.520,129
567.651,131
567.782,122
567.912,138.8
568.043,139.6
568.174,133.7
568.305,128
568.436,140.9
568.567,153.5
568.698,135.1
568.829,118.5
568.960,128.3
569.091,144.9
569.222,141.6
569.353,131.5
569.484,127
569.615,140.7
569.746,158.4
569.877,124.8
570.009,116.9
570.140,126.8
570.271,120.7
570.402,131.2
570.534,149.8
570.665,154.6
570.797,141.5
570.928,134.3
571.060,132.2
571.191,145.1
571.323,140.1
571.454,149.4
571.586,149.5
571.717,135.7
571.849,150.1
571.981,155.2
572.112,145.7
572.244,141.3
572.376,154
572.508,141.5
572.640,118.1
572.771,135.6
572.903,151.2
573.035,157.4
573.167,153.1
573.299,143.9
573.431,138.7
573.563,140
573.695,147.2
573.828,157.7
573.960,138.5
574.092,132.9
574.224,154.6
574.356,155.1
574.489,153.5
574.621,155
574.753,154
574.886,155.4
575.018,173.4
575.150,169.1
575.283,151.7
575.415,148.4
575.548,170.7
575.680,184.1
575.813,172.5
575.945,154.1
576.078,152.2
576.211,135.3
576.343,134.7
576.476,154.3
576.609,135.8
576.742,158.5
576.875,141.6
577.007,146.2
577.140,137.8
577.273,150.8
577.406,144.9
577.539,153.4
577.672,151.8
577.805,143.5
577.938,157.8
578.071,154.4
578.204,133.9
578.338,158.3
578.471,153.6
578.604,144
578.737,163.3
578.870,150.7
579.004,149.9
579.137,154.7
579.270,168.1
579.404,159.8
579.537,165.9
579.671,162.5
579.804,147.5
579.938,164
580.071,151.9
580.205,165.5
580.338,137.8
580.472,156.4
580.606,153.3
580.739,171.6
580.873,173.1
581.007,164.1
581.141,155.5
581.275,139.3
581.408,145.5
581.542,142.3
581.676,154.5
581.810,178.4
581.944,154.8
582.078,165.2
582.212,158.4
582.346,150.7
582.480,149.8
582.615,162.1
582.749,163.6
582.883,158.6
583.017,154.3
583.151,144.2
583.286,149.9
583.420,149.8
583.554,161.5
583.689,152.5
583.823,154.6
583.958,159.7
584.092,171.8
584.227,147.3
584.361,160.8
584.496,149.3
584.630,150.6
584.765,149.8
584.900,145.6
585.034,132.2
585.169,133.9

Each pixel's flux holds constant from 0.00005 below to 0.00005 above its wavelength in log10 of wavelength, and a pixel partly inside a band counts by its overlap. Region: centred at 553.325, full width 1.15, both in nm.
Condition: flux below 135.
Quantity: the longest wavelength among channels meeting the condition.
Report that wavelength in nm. 553.836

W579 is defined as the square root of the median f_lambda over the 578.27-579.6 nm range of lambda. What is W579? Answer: 12.5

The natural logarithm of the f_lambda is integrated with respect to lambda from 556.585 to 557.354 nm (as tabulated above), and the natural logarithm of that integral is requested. 1.313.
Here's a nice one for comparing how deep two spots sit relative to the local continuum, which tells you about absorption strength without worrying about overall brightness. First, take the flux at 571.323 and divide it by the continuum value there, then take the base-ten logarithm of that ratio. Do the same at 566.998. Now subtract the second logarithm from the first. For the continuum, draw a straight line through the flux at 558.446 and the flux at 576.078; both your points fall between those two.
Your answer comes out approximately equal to 0.03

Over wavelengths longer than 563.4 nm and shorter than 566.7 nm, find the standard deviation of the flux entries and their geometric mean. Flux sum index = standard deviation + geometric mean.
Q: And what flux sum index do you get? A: 141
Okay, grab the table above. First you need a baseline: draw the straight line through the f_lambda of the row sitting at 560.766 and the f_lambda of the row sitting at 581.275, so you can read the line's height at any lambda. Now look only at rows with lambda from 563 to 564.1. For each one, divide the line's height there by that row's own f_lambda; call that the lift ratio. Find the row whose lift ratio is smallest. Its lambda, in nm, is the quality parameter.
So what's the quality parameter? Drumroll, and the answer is 563.873 nm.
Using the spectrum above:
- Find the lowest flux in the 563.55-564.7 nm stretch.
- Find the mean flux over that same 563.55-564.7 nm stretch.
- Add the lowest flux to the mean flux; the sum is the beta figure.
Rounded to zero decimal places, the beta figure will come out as 253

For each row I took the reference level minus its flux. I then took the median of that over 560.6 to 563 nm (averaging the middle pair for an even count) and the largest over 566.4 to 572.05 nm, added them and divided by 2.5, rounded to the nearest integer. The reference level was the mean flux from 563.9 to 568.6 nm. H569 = 9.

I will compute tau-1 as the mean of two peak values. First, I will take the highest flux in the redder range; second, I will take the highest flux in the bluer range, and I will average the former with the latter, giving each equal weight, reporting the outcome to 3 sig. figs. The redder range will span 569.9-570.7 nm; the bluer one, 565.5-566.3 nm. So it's 150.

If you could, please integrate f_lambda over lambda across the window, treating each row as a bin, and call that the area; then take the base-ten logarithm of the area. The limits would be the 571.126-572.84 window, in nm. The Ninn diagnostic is 2.39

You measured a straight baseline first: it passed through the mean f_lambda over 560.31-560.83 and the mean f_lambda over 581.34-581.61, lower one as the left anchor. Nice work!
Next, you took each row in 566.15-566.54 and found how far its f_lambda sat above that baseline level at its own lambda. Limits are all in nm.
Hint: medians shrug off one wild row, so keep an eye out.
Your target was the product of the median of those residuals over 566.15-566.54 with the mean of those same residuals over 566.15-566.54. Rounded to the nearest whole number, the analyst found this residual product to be 0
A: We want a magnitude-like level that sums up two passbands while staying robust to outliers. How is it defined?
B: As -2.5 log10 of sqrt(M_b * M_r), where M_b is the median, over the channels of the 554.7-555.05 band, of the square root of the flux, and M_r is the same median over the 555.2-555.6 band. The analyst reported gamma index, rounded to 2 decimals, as -2.64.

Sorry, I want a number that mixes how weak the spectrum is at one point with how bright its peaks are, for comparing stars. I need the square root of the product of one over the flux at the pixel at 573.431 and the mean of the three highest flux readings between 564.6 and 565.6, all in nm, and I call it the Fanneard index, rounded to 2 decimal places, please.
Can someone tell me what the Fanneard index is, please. 1.02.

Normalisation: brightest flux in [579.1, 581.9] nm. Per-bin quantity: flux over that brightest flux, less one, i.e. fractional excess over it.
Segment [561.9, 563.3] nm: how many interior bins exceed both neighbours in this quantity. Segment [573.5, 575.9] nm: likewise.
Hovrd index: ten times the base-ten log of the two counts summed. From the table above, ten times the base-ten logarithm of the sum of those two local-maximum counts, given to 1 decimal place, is 8.5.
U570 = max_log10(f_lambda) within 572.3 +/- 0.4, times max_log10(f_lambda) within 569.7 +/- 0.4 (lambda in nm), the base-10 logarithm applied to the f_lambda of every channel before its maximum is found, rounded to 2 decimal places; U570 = 4.82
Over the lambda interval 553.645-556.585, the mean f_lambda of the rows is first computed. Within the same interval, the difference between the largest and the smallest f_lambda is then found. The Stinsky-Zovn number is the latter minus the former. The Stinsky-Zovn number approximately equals -96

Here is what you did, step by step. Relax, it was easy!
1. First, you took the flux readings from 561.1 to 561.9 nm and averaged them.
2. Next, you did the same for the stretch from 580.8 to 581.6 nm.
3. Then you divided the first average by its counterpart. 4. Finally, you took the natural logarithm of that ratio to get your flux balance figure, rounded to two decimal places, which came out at -0.20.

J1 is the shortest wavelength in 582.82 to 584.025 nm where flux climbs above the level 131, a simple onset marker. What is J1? 582.883 nm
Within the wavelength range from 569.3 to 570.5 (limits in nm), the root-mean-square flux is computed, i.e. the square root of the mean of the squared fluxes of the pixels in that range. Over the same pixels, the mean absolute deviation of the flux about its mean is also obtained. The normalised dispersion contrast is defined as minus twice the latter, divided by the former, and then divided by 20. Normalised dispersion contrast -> -0.0065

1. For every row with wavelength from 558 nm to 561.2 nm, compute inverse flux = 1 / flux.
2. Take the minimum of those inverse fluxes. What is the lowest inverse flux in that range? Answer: 0.0073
